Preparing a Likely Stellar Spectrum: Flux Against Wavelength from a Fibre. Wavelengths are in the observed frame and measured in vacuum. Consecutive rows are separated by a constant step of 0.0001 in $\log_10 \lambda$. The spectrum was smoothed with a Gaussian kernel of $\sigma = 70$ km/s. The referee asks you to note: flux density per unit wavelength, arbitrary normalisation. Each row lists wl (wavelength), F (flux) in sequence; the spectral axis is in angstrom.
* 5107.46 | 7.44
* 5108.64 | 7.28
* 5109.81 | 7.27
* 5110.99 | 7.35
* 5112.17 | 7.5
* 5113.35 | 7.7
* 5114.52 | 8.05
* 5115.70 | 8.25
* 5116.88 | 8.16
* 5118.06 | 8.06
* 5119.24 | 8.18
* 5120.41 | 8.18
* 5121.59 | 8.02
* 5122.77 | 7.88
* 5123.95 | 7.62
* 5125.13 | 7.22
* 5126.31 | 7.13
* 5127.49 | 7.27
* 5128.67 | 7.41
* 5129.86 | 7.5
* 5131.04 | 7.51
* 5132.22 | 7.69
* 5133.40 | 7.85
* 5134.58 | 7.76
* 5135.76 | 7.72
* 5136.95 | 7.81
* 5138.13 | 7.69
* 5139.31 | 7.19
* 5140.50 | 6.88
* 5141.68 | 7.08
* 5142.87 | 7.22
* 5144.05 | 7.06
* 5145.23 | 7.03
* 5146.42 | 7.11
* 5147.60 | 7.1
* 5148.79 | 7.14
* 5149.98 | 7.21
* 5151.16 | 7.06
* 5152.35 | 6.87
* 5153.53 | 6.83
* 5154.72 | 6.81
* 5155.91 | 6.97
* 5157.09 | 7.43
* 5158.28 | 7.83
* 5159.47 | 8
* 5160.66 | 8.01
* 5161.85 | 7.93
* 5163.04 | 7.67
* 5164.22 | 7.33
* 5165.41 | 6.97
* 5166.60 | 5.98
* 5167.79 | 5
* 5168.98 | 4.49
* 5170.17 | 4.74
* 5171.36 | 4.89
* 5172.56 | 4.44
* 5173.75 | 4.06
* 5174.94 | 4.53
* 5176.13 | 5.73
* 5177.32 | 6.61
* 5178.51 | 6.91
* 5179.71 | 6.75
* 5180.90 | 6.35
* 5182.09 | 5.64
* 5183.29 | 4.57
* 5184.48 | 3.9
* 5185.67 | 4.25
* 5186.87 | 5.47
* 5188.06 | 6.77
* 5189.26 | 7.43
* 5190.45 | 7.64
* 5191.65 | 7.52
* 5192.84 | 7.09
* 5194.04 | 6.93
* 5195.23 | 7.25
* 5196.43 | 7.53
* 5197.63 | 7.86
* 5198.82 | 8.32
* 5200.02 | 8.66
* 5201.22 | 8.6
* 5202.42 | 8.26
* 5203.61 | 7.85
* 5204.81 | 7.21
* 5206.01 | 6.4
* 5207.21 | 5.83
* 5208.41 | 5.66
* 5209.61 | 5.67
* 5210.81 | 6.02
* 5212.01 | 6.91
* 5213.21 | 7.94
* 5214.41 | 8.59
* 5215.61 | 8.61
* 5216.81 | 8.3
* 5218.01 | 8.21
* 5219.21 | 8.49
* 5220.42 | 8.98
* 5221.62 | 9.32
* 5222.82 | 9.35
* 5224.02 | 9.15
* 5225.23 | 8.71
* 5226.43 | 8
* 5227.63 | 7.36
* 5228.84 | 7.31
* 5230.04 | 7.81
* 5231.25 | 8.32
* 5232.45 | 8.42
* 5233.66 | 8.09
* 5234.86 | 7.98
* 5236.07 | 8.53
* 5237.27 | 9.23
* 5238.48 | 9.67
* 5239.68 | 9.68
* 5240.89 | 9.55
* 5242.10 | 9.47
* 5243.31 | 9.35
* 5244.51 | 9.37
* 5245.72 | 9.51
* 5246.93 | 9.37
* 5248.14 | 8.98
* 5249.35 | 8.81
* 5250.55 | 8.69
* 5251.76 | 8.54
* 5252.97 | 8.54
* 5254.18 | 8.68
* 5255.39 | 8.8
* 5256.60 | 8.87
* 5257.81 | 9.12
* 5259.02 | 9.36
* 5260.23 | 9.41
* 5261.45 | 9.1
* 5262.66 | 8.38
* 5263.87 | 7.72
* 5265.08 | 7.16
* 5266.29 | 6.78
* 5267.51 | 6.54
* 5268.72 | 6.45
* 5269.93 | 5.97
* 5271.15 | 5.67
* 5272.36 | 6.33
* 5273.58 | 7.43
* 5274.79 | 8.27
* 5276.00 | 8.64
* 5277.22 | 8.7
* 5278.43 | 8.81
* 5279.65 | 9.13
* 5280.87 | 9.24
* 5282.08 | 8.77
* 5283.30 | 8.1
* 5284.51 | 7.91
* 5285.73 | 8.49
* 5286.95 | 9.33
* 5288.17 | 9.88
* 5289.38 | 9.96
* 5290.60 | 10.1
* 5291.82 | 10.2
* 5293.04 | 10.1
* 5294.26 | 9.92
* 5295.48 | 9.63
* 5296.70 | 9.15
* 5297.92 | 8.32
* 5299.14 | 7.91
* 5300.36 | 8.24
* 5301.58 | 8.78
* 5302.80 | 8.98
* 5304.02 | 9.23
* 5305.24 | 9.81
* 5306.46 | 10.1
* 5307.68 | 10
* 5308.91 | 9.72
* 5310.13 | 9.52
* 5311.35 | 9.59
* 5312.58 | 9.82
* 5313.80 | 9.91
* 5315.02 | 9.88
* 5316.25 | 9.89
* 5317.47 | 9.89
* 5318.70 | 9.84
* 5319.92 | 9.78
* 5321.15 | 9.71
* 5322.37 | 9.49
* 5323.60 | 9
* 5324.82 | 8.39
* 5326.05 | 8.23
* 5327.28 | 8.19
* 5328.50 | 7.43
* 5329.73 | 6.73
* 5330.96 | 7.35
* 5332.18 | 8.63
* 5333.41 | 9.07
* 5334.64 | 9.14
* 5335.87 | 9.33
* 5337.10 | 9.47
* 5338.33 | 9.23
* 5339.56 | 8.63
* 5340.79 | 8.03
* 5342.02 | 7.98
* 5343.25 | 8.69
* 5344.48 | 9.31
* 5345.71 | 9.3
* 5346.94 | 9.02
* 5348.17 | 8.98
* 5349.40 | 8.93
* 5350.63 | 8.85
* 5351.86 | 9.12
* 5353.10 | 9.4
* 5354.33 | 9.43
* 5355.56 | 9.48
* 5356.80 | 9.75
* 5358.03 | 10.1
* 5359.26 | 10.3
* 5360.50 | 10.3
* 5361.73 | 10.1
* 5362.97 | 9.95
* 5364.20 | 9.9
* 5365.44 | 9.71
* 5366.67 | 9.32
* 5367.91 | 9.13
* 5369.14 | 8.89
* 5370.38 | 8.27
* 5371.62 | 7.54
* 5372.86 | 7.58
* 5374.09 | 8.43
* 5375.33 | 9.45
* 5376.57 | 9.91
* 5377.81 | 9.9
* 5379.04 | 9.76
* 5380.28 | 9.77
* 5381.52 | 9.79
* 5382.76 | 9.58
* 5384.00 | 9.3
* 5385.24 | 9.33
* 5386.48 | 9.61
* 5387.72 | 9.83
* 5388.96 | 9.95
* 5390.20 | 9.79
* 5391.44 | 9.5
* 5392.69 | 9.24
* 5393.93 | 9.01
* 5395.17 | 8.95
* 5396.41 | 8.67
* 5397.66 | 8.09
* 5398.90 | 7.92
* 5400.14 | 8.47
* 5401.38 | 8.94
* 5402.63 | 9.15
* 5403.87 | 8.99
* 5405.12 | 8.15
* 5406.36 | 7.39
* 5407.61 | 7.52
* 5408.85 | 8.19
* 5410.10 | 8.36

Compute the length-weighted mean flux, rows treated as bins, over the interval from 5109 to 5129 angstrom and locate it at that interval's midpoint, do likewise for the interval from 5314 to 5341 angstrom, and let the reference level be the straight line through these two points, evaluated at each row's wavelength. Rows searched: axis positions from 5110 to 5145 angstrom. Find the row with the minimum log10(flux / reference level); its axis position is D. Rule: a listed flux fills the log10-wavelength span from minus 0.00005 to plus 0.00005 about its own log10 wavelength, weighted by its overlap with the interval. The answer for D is 5140.50 angstrom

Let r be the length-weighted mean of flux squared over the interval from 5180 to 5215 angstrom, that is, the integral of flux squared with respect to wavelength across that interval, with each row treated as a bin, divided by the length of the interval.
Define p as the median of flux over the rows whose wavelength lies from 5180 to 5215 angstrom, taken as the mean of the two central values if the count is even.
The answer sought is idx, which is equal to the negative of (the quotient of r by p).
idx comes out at -6.8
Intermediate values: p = 7.1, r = 48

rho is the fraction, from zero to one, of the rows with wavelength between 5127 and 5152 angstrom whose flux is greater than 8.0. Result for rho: 0.0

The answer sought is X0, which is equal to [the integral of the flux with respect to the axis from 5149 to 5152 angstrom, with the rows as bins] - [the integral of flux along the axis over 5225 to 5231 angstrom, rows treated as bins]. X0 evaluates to -26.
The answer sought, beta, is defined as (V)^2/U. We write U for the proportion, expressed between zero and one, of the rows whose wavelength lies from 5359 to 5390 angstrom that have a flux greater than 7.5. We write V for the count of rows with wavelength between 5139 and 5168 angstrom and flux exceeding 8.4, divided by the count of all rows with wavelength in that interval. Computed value 0.00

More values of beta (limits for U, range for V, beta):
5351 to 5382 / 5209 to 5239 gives 0.23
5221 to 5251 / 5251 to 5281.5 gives 0.34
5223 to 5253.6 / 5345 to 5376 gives 0.84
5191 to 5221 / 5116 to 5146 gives 0.00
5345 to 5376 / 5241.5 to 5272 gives 0.46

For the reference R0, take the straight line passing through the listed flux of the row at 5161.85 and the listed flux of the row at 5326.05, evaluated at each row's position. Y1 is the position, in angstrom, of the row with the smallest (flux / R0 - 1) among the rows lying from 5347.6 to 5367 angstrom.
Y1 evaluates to 5350.63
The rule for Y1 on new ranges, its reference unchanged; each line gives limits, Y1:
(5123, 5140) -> 5126.31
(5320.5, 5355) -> 5329.73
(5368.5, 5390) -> 5371.62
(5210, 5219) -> 5210.81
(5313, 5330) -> 5329.73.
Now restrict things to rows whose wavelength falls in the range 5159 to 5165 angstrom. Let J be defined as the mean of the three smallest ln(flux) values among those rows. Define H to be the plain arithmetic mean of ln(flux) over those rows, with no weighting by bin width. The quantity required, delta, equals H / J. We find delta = 1.009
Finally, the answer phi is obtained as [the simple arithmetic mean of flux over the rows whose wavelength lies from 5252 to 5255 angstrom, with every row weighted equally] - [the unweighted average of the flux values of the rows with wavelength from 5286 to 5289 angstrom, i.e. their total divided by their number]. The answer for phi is -1.0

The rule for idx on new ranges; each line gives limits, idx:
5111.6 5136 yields -7.8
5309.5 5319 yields -9.7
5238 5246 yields -9.5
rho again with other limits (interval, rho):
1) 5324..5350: 0.8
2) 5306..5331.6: 0.9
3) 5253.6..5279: 0.6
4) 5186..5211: 0.2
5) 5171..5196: 0.0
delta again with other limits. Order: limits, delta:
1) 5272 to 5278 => 1.035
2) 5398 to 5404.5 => 1.014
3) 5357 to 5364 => 1.004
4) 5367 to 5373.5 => 1.028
